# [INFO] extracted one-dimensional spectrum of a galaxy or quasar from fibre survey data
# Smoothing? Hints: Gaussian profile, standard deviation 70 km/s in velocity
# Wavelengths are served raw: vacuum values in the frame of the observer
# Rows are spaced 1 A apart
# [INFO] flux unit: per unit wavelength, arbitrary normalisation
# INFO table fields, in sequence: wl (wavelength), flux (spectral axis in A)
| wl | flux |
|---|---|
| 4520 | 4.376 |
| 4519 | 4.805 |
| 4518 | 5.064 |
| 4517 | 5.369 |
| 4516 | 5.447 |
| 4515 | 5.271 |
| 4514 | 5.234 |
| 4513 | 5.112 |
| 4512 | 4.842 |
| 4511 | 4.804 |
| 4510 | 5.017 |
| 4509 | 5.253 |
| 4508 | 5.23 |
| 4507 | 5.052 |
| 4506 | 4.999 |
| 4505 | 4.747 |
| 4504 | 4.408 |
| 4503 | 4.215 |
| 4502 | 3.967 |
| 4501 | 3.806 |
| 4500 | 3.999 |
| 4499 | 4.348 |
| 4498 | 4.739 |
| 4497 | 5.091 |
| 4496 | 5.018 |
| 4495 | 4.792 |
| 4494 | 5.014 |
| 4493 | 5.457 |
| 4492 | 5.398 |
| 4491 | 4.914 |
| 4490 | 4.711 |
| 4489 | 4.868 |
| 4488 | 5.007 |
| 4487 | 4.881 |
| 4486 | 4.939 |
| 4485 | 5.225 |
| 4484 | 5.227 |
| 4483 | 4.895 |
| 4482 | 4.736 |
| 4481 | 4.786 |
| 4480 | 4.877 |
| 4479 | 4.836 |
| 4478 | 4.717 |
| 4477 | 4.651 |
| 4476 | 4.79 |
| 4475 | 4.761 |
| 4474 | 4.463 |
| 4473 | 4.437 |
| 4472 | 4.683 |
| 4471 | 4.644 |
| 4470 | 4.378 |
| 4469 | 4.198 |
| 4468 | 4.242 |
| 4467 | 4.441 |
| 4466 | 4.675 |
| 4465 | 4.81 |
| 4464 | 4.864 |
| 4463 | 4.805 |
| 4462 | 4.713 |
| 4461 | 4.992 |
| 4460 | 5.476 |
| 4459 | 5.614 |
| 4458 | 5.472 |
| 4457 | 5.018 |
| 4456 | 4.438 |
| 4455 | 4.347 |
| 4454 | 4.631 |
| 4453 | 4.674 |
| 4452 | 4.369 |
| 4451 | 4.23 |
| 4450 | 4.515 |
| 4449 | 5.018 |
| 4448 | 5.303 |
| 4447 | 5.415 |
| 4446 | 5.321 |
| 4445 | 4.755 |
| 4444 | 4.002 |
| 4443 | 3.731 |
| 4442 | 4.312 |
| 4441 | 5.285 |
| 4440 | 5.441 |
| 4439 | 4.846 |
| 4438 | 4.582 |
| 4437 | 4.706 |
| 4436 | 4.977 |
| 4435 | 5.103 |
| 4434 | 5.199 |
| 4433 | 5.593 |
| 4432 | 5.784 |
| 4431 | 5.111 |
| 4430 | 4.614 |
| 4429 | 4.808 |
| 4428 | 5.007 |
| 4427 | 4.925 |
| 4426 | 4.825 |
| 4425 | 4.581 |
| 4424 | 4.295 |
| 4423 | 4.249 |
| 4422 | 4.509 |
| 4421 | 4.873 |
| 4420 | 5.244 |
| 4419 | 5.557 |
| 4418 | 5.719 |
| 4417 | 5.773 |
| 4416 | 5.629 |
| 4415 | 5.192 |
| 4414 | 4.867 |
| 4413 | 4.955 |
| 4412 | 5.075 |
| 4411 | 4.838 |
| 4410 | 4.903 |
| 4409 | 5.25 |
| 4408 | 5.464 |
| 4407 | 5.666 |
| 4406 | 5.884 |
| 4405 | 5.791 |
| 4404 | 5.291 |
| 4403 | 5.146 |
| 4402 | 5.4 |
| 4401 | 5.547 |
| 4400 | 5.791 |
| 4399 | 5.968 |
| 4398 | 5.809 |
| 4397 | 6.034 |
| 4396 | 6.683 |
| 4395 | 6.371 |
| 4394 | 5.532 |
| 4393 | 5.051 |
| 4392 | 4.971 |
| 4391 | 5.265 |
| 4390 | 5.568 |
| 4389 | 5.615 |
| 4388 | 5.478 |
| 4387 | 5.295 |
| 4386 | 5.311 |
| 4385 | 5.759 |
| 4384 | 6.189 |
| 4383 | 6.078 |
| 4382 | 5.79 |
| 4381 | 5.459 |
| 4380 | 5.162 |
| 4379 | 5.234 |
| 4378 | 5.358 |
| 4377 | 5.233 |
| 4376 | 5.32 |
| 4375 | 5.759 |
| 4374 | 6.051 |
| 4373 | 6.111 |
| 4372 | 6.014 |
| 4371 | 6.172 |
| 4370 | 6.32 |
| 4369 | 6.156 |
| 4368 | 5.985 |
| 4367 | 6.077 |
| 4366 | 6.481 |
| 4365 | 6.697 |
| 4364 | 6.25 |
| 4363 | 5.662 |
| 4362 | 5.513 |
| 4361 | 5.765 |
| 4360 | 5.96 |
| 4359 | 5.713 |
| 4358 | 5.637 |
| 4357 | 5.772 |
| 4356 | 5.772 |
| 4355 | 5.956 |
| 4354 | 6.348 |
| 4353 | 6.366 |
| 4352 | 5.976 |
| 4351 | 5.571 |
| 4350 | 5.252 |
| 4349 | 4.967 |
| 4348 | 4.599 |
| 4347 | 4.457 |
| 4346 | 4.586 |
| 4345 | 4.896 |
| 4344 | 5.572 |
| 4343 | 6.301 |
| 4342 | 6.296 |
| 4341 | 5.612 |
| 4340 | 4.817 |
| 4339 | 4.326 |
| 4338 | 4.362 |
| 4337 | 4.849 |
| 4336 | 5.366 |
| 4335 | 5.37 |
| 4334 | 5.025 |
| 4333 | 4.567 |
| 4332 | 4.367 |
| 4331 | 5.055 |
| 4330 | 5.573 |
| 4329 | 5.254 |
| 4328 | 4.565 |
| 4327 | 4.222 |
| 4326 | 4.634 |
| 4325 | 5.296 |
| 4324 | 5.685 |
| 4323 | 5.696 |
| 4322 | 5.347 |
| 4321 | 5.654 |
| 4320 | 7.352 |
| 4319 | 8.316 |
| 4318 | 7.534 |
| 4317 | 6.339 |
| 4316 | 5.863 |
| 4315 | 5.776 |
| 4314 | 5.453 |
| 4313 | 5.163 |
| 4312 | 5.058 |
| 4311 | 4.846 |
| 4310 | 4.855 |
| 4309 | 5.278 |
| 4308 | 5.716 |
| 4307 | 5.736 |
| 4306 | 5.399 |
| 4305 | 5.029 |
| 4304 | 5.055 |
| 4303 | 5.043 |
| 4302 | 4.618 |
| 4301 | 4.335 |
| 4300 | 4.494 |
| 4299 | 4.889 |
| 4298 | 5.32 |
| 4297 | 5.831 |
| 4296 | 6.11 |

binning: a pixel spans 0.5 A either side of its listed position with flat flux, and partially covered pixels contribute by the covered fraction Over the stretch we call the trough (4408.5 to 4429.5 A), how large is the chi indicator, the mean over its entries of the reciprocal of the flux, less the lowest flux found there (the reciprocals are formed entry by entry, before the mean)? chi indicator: -4.05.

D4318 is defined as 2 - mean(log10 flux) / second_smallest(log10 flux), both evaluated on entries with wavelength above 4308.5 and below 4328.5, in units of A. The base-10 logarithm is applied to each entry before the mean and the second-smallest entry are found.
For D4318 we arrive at 0.870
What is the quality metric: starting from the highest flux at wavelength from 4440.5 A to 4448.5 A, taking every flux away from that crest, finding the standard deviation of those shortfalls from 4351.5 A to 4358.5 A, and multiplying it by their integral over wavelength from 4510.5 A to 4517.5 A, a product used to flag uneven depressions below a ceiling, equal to 0.5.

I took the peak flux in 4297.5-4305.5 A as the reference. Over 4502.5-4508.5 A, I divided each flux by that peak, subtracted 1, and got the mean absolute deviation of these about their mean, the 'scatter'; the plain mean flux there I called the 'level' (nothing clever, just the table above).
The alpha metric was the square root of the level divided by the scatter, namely 8.9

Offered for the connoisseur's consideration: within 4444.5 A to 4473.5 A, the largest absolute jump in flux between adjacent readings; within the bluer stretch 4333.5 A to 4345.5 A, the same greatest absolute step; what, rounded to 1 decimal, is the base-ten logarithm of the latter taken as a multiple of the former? 0.1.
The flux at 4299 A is 4.889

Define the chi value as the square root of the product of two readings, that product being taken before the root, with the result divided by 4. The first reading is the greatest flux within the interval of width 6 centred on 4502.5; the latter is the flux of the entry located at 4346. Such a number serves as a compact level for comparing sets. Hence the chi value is 1.17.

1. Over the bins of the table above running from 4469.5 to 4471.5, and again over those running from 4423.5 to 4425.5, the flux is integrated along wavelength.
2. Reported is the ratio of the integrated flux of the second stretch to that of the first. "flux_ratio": 0.98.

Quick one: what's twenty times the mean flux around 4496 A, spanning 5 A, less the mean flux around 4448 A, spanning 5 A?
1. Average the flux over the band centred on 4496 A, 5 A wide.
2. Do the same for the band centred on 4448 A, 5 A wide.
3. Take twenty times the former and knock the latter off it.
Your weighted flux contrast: 94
